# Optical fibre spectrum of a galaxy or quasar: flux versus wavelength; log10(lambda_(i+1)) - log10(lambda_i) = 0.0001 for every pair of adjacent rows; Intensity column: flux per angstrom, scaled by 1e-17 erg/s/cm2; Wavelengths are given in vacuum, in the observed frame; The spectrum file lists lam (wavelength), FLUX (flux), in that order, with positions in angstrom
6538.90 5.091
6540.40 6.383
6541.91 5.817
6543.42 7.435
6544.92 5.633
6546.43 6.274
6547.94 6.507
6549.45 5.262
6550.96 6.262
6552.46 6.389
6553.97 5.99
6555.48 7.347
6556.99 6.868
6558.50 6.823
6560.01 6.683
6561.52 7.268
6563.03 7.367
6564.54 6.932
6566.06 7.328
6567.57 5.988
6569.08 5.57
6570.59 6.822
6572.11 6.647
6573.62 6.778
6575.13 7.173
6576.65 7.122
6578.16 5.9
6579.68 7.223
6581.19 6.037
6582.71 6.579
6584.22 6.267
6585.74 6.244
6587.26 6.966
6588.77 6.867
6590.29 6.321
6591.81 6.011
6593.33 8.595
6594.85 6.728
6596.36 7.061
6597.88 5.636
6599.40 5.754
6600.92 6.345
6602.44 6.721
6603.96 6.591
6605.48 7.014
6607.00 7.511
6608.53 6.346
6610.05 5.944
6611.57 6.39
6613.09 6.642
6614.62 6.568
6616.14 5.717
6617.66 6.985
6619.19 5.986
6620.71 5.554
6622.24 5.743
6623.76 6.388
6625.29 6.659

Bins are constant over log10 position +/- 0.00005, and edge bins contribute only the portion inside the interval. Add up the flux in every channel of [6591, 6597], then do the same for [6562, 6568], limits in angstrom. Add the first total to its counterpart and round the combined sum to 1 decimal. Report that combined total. 56.0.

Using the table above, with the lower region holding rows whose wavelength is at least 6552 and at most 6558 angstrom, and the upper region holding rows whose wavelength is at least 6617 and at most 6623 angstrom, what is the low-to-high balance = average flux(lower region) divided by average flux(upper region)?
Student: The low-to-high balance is 1.10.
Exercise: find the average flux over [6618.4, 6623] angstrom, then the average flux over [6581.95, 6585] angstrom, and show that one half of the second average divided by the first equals 0.557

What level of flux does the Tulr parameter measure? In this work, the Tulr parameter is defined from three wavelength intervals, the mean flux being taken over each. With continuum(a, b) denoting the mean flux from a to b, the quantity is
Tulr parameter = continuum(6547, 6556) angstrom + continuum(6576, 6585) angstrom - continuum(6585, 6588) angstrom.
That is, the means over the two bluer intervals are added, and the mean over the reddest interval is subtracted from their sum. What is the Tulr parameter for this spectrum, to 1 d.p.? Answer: 6.2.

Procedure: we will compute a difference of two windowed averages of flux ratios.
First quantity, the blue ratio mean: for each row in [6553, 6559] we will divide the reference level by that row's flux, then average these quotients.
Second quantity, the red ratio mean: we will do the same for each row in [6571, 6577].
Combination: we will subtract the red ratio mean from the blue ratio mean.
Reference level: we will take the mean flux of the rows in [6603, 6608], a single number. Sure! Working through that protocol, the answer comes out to 0.03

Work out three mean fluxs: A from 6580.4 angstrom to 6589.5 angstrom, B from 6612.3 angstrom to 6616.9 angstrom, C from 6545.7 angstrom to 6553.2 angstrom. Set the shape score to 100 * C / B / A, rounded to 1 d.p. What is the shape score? 15.0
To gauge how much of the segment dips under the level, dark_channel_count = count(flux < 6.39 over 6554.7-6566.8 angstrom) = 0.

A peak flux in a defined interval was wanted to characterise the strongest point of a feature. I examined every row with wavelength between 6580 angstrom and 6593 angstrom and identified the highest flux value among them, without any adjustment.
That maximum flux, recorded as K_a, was 6.966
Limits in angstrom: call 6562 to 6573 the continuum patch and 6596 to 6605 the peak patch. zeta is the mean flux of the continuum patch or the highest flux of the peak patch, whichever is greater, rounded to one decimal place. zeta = 7.1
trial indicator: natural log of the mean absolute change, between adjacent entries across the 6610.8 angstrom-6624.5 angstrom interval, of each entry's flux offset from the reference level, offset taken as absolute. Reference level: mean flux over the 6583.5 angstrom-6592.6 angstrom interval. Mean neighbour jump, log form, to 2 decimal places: -1.22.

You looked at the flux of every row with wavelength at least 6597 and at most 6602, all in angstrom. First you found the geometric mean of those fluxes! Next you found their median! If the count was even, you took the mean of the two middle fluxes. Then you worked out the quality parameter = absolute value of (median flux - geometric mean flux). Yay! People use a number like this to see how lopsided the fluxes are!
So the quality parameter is 0.15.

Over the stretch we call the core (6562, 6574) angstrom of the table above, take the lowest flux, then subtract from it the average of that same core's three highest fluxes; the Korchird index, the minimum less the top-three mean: -1.6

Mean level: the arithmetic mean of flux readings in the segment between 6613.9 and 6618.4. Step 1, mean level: 6.4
